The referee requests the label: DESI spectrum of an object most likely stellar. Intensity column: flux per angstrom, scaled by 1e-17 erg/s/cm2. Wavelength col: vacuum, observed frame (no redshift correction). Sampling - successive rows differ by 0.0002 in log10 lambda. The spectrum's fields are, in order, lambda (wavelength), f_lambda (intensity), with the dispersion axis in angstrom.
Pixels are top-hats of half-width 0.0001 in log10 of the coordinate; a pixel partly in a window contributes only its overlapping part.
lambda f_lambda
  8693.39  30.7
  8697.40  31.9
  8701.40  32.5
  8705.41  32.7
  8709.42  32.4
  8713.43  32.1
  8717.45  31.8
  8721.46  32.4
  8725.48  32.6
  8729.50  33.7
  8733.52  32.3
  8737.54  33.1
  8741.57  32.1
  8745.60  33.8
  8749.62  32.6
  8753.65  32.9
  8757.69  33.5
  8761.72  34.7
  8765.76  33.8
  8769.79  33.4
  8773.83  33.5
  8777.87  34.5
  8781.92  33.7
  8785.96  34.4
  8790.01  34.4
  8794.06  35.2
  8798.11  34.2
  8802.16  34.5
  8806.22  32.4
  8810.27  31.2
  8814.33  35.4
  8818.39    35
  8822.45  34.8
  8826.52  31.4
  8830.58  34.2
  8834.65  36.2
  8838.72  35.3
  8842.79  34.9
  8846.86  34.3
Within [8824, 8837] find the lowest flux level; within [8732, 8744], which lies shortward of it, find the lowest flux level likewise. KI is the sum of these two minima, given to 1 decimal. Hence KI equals 63.5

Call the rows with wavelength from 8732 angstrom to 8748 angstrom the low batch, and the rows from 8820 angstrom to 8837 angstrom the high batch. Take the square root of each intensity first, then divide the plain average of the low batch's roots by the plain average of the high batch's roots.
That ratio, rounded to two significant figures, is 0.98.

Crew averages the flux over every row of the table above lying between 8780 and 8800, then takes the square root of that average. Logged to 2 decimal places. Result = 5.86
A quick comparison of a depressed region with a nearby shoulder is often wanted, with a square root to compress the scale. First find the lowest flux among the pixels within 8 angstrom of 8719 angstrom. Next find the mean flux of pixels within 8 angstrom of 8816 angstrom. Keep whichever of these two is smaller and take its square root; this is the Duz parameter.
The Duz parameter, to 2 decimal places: 5.64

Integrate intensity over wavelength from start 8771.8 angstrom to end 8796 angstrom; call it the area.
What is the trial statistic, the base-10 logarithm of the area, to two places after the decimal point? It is 2.92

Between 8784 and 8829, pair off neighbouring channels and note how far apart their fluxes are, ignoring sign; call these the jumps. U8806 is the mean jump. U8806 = 1.36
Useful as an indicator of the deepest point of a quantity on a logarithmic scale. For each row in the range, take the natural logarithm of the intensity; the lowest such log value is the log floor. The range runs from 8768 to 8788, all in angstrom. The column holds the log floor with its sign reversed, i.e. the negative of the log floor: -3.51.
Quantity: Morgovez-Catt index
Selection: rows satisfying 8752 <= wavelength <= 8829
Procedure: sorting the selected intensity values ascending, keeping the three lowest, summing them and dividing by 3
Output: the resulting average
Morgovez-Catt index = 31.7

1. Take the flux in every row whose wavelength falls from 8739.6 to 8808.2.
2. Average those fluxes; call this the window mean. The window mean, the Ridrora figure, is 33.7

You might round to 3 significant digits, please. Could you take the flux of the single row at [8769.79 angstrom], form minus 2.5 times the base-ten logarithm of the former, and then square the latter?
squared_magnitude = 14.5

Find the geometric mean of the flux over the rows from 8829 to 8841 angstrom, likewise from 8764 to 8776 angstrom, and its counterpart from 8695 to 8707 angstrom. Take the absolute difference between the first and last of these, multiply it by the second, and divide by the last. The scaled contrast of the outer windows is 3.0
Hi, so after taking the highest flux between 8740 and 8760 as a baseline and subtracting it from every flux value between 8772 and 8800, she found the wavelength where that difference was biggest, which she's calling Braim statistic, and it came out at 8794.06 angstrom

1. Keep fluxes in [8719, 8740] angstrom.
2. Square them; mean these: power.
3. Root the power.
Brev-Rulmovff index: 32.8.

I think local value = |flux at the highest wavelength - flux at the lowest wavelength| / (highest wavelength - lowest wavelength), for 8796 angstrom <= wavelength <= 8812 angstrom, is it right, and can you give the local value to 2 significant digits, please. 0.25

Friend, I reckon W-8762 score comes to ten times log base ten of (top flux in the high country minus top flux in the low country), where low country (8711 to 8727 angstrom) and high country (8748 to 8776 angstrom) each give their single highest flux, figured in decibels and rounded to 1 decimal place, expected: 3.2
